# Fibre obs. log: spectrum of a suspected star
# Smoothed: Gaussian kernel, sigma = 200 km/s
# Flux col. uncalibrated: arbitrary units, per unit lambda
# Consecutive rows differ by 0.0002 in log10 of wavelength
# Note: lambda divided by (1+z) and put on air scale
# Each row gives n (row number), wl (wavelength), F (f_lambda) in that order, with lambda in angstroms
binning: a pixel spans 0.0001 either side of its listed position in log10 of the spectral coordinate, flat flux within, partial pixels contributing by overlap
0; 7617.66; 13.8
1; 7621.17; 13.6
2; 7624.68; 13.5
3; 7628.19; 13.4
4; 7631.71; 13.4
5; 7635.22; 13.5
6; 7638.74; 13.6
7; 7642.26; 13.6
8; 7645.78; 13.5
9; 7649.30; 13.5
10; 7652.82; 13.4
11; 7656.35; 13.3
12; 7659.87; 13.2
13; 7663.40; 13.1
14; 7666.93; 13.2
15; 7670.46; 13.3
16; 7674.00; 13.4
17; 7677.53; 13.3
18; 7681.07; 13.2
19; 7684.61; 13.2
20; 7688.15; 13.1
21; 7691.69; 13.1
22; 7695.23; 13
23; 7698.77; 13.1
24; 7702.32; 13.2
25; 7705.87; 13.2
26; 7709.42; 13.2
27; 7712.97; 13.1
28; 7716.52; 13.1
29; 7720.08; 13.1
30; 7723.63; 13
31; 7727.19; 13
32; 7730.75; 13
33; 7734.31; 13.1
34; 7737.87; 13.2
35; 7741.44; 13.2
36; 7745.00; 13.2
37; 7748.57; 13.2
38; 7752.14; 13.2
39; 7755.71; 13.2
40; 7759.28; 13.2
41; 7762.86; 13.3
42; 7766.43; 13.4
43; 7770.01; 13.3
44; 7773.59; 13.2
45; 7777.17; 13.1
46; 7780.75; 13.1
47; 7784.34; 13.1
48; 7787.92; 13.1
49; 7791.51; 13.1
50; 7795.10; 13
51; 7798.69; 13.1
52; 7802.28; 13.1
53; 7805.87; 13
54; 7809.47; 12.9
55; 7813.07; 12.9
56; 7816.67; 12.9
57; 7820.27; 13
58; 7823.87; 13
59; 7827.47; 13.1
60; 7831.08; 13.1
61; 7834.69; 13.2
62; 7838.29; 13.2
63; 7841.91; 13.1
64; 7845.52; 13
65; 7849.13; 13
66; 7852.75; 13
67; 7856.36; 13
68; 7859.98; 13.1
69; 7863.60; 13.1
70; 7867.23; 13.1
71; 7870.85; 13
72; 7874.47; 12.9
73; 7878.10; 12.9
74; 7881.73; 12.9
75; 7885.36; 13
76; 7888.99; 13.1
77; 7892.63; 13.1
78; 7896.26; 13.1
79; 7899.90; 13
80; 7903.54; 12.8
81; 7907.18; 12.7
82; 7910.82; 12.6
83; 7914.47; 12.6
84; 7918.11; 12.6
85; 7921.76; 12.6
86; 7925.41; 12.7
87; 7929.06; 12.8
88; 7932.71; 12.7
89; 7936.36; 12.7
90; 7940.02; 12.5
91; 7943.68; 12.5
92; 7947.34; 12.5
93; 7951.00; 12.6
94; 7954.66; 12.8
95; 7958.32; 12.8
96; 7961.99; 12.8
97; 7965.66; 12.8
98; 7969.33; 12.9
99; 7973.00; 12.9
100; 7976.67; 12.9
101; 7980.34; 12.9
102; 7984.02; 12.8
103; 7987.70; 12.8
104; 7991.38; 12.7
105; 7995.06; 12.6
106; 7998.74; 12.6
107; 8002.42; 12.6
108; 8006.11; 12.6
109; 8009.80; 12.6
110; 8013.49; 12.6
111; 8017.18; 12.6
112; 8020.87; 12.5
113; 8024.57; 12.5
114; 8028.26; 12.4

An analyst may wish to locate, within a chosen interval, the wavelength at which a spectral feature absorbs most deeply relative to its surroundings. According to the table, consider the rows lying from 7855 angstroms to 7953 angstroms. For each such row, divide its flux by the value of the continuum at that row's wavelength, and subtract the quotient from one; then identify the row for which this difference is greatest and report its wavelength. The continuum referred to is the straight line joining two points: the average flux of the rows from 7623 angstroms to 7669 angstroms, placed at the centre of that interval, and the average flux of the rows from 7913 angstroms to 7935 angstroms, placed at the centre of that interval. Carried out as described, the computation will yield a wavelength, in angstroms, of 7940.02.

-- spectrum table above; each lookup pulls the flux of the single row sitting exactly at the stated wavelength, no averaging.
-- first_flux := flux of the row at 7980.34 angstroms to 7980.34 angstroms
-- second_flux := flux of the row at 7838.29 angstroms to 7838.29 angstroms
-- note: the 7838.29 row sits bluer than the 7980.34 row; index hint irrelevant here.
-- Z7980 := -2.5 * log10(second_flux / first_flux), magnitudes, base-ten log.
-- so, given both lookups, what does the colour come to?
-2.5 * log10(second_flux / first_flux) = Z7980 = -0.025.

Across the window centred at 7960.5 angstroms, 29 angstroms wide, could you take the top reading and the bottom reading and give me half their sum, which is 12.7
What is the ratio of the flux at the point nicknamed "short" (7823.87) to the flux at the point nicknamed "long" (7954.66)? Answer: 1.02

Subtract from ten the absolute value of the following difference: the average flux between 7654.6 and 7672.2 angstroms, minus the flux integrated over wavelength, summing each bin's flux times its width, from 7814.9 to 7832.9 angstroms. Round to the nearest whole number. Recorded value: -211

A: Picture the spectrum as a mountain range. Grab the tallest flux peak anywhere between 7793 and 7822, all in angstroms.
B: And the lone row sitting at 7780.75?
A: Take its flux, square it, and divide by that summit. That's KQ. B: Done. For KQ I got 13.1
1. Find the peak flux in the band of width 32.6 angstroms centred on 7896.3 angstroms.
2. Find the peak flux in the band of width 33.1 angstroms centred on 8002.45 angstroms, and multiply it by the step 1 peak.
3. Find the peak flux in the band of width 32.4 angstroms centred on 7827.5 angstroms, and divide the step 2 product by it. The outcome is 12.7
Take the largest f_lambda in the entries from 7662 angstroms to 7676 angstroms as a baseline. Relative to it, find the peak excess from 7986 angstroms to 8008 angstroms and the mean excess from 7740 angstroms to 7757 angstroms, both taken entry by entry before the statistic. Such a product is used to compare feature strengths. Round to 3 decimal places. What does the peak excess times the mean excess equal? 0.120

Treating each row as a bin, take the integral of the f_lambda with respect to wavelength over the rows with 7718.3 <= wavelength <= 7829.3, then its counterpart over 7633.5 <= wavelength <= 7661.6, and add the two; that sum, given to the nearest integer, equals 1833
